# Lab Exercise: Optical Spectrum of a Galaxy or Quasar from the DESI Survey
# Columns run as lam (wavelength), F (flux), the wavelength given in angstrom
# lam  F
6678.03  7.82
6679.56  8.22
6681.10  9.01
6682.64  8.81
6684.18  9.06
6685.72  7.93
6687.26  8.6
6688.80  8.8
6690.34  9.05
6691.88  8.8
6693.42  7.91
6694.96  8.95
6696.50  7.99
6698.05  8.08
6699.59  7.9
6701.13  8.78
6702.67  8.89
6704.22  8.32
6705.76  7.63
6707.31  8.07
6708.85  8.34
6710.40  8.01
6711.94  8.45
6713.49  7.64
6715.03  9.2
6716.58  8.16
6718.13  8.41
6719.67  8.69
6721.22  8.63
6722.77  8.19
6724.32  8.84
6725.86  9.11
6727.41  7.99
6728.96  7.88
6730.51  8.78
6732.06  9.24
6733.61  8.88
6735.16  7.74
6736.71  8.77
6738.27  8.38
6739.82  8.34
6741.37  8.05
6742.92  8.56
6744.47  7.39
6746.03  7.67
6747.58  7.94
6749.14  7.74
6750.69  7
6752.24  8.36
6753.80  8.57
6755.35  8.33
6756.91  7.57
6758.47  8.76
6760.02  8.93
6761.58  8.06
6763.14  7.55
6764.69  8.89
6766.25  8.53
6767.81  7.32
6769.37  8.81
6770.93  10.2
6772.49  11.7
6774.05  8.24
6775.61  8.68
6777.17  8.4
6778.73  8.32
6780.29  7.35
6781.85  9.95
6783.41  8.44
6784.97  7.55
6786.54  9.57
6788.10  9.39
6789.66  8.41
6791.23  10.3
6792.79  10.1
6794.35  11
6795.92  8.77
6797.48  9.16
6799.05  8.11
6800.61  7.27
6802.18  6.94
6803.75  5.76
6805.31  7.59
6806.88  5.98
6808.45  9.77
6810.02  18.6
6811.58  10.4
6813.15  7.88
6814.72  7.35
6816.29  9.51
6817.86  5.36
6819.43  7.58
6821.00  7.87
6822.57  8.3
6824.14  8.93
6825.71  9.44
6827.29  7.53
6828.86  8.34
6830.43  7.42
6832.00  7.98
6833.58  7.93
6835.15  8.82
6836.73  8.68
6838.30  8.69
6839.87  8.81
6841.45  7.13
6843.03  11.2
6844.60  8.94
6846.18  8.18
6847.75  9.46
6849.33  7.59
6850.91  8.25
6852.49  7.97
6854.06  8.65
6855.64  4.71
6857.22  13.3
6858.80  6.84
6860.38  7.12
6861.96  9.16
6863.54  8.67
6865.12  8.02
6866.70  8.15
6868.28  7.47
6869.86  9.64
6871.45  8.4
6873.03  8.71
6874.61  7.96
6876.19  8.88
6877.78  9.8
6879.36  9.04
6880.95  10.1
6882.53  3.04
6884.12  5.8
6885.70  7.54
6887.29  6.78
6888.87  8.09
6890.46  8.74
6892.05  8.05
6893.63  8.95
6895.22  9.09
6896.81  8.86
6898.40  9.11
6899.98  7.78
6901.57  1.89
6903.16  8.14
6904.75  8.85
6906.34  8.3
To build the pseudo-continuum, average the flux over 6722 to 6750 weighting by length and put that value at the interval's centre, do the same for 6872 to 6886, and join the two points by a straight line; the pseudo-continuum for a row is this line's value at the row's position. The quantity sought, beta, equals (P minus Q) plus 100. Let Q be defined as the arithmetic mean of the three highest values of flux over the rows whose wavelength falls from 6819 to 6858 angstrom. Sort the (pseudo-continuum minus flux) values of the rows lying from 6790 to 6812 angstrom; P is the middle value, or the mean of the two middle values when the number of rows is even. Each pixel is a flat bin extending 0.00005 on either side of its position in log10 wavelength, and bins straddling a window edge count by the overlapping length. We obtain 87.8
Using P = -0.8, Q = 11.3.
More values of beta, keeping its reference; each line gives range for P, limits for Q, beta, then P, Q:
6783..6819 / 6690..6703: 90.8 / -0.3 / 9.0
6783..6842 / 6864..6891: 89.9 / -0.3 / 9.8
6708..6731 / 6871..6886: 90.3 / -0.1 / 9.6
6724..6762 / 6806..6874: 85.5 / -0.1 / 14.4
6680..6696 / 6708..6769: 90.4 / -0.4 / 9.2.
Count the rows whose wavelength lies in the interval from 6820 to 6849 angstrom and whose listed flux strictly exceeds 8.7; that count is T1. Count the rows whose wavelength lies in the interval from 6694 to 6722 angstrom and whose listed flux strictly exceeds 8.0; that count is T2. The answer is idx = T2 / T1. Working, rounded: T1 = 7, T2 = 14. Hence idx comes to 2.0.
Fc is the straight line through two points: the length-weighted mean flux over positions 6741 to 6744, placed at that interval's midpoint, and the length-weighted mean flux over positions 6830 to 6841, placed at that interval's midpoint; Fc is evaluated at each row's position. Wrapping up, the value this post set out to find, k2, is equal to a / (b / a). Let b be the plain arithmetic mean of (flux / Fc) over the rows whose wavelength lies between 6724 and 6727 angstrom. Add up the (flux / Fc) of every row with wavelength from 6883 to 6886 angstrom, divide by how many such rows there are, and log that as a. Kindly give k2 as 0.6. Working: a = 0.80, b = 1.088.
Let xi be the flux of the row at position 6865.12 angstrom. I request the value 8.02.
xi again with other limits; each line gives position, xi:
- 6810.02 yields 18.6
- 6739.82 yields 8.34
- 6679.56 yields 8.22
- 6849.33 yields 7.59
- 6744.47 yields 7.39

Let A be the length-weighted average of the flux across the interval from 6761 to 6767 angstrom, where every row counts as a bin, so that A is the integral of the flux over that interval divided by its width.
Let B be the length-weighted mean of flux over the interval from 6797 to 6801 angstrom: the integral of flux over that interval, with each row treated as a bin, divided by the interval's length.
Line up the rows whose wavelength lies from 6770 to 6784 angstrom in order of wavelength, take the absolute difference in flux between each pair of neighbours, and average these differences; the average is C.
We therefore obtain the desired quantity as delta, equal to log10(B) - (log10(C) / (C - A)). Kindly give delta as 0.933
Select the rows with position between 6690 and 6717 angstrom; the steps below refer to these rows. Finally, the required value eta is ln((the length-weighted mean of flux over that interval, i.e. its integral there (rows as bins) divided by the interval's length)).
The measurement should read 2.12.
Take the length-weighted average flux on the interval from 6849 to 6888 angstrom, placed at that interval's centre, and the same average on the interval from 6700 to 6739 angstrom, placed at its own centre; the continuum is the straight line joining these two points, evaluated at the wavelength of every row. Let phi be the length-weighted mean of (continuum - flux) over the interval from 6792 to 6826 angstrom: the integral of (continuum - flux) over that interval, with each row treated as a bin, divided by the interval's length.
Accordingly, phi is -0.49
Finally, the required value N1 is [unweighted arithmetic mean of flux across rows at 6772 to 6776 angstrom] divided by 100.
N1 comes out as 0.0954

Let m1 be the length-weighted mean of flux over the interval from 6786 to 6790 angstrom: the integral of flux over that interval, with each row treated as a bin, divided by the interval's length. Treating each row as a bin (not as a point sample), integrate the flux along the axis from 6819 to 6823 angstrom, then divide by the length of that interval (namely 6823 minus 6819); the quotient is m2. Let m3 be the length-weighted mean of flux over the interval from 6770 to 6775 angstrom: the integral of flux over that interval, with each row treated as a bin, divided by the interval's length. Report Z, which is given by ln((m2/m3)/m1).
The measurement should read -2.45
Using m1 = 9.2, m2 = 7.9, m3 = 10.0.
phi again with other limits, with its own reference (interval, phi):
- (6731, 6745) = -0.01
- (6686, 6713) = 0.11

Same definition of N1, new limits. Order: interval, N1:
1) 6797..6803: 0.0787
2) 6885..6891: 0.0779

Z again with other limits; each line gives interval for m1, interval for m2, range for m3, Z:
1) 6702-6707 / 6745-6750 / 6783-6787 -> -2.19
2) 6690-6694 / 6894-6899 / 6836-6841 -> -2.11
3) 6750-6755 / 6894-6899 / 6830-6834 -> -1.94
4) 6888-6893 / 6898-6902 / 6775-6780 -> -2.38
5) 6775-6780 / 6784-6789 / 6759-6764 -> -2.05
